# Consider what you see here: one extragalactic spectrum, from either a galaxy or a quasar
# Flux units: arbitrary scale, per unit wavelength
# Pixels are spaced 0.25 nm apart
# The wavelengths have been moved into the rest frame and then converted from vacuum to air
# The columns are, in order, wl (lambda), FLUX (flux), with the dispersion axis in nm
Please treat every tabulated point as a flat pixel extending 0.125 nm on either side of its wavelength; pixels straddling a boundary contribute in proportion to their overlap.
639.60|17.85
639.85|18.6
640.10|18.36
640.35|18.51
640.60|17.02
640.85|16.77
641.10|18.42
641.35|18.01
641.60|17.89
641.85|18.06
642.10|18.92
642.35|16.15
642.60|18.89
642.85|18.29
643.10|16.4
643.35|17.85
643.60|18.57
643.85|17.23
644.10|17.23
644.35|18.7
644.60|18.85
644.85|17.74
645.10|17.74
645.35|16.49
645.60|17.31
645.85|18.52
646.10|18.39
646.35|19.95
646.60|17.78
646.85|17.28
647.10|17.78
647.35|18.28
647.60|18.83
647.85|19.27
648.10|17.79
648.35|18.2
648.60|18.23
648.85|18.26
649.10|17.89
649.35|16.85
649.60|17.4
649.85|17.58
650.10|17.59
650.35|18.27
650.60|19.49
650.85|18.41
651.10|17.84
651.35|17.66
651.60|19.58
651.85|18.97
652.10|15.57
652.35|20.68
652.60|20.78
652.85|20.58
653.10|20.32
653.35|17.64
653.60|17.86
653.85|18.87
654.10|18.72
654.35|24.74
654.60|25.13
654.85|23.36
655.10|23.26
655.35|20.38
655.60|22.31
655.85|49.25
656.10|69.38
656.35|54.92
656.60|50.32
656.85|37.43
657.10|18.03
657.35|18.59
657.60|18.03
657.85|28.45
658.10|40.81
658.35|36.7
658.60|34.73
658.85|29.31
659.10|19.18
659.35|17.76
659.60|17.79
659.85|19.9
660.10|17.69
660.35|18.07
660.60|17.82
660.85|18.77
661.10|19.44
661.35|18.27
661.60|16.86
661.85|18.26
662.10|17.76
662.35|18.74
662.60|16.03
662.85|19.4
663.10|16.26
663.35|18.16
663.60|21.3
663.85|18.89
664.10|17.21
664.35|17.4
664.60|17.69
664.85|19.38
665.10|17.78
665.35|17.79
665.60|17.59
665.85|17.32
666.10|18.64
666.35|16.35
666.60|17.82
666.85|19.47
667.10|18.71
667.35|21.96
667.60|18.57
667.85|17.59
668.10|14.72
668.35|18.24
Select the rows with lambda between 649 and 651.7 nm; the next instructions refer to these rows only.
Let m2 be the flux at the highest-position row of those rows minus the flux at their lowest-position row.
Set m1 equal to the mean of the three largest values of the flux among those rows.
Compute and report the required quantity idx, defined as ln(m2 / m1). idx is -2.4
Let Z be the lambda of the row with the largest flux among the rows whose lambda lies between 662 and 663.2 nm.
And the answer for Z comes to 662.85 nm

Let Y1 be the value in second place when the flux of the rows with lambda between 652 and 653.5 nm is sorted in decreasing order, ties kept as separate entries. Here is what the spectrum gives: 20.68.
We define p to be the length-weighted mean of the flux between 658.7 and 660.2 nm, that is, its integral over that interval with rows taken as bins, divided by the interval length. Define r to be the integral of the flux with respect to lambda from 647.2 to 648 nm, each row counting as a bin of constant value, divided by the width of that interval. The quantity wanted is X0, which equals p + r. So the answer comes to 39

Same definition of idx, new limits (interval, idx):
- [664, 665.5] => -3.5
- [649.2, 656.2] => 0.1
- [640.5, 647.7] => -2.4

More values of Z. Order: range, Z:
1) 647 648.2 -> 647.85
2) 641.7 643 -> 642.10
